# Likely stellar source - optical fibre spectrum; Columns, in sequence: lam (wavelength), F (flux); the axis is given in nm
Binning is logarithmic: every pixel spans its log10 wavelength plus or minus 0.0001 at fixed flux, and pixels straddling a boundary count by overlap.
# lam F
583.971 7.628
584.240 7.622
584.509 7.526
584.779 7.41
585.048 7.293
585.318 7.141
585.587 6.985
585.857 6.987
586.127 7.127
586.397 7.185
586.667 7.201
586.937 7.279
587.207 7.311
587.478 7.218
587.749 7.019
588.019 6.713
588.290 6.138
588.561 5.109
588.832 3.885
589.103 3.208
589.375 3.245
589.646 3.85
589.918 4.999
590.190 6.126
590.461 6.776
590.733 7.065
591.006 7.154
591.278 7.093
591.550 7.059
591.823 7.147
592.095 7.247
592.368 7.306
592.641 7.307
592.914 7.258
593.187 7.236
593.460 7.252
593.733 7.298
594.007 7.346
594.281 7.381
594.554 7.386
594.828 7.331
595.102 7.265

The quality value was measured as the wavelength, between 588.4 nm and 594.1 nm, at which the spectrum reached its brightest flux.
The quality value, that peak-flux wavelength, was 594.007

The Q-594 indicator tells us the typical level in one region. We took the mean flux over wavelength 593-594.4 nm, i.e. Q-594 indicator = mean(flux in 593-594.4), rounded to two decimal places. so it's 7.30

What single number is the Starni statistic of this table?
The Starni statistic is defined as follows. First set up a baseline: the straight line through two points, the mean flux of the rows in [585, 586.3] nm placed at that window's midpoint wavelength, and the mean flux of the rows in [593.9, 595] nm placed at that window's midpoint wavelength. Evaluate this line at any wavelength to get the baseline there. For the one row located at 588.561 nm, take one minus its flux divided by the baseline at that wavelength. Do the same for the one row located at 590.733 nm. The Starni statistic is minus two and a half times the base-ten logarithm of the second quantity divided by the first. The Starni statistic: 2.6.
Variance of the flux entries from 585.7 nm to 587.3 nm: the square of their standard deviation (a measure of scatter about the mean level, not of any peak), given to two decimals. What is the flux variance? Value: 0.01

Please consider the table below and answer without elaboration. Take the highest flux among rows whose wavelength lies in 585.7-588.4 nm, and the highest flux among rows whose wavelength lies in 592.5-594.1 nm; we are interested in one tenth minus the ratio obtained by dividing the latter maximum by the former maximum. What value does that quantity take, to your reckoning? -0.90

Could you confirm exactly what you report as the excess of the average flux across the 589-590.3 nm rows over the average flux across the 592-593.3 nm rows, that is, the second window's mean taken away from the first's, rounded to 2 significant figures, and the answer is -3.0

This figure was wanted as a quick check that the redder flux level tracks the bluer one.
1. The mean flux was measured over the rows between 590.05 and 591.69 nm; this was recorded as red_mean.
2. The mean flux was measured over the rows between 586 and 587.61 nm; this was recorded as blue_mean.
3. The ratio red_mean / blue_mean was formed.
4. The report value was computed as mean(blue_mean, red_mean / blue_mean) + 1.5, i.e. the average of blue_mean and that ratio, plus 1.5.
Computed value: 5.6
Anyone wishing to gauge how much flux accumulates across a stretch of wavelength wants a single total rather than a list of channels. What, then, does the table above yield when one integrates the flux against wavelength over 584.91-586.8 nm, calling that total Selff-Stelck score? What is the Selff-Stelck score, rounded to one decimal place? 13.5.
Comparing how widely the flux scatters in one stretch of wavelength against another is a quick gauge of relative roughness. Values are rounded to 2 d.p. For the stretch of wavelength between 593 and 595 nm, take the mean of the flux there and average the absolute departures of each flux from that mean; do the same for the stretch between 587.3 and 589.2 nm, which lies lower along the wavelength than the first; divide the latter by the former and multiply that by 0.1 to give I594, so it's 2.73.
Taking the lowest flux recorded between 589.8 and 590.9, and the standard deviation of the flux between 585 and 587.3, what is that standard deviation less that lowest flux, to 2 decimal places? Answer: -4.88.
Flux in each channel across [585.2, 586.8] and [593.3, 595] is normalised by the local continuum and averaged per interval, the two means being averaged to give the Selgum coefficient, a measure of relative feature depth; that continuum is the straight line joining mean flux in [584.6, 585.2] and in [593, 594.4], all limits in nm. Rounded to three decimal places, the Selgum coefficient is 0.986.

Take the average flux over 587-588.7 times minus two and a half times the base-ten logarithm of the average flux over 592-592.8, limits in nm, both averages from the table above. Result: -14.2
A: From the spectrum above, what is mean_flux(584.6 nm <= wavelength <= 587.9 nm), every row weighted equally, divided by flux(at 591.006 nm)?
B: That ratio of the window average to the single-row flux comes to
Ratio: 1.00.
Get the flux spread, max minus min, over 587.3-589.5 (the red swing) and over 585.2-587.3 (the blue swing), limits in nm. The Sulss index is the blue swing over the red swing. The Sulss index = 0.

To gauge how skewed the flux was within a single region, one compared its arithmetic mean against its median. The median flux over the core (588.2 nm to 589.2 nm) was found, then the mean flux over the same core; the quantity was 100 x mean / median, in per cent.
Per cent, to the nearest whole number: 102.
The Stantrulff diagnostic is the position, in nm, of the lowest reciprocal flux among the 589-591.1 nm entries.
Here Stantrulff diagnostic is 591.006 nm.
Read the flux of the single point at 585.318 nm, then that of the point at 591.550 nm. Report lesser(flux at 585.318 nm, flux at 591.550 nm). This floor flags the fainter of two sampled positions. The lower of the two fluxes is 7.1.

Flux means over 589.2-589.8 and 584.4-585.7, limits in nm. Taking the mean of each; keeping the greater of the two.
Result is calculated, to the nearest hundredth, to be 7.27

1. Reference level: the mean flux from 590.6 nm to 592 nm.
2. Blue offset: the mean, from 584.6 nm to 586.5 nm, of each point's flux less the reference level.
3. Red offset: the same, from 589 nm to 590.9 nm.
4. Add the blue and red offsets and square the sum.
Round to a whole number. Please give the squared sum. 4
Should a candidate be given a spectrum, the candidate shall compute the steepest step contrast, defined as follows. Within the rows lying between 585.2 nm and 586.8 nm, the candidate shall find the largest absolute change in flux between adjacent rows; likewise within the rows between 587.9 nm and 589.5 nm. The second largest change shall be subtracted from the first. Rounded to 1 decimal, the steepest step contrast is -1.1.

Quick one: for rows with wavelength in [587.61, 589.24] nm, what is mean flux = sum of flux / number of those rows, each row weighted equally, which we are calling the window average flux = 5.35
